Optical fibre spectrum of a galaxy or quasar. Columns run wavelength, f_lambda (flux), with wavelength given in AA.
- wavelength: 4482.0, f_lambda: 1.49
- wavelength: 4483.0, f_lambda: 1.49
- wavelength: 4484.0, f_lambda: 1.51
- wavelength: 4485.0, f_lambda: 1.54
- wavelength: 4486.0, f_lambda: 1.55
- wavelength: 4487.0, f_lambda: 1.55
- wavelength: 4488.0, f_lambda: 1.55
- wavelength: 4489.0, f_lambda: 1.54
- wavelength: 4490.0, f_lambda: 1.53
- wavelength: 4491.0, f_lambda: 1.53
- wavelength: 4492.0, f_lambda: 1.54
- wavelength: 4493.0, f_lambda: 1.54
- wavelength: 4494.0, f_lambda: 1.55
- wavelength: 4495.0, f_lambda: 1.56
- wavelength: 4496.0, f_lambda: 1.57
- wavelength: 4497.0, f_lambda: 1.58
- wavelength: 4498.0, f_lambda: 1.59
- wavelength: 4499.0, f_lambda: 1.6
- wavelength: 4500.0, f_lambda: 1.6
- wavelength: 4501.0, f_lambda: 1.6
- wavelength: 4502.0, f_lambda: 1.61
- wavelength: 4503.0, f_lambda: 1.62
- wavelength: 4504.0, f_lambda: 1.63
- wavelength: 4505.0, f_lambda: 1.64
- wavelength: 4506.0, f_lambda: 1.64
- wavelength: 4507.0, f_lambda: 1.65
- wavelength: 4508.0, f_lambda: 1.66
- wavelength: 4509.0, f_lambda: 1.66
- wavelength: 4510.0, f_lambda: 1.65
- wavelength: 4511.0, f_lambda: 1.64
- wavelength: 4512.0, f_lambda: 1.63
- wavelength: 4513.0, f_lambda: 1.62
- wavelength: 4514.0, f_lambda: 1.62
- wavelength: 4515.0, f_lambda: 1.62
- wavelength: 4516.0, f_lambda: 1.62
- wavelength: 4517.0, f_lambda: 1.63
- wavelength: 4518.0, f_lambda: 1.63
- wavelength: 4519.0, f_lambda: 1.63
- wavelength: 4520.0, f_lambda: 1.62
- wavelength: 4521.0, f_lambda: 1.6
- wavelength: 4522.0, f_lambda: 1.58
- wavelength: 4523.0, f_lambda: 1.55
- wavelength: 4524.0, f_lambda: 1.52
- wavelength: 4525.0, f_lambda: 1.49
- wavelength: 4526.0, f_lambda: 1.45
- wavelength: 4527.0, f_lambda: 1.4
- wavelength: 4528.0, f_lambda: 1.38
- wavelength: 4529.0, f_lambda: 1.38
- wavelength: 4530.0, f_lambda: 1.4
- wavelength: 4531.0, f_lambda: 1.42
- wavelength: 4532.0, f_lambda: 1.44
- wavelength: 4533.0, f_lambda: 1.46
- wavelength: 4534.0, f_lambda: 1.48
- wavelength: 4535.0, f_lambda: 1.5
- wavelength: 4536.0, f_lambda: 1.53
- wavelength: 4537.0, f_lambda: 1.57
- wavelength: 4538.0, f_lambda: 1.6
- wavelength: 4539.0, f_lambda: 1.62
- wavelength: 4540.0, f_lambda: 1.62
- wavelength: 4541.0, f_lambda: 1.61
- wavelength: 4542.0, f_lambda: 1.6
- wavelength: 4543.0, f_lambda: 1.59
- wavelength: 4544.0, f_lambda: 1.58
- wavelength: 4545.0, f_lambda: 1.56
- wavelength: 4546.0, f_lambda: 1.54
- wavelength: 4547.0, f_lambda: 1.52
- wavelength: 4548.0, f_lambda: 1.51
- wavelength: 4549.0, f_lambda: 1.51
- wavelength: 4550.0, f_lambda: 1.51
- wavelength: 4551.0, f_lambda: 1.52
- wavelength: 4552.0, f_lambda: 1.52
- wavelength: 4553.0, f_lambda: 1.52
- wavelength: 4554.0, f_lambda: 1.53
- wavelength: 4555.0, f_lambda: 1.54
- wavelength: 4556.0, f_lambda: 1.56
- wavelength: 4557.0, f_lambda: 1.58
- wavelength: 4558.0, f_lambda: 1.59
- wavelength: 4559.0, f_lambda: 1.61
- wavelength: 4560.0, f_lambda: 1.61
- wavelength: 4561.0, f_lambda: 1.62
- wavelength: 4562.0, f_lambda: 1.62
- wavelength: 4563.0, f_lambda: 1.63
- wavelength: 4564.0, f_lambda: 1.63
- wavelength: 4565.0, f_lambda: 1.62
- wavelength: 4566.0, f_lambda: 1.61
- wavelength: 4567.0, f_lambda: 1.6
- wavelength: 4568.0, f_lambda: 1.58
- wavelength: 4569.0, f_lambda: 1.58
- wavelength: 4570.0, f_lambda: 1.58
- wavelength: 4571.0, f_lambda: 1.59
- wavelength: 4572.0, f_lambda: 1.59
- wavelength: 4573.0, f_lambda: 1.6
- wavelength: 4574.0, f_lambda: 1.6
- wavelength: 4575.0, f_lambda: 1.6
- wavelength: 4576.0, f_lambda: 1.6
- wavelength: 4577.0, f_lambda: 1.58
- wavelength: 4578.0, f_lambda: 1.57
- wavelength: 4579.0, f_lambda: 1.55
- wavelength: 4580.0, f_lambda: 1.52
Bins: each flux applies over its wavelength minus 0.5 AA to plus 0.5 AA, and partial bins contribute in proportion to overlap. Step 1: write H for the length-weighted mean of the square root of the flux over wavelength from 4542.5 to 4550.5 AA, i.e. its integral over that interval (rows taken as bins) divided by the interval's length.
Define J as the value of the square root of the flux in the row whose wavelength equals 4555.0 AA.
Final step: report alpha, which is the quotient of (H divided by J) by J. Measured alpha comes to 0.81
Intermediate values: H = 1.24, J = 1.24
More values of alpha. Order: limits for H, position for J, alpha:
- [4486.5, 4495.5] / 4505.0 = 0.76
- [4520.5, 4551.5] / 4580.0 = 0.81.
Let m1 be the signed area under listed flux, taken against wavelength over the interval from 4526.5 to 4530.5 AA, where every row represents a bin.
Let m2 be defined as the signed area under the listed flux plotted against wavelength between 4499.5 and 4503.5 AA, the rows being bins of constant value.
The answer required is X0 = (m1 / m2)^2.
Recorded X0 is 0.75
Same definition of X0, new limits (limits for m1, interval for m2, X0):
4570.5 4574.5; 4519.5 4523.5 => 1.01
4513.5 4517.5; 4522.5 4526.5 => 1.17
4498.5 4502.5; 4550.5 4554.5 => 1.11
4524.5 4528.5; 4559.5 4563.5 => 0.78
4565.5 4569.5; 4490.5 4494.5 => 1.07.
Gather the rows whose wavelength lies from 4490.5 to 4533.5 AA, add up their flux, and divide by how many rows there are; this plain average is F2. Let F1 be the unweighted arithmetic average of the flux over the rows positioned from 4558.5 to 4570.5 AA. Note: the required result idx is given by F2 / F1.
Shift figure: 0.974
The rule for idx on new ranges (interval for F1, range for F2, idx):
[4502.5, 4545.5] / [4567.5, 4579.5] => 1.012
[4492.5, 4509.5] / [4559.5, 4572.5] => 0.999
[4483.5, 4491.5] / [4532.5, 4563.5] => 1.015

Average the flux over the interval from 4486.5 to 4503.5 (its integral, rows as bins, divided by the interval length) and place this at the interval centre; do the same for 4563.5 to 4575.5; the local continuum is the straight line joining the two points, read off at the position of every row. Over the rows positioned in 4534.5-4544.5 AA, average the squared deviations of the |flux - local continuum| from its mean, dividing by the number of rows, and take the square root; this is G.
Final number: 0.024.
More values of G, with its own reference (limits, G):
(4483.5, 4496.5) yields 0.013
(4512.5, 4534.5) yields 0.062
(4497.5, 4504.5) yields 0.012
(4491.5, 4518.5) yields 0.023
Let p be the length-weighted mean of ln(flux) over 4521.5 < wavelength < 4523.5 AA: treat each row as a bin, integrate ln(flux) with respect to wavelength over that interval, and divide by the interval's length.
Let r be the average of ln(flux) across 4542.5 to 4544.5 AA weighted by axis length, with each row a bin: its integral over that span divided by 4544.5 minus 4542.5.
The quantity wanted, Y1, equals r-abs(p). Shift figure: 0.013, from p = 0.448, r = 0.461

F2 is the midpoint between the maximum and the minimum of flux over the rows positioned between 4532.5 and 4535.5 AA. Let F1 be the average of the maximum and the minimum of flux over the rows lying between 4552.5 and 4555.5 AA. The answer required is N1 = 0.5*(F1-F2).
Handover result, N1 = 0.025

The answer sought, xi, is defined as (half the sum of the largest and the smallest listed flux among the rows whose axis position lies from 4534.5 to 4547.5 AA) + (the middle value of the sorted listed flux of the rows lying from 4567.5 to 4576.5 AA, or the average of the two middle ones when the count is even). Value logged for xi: 3.15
